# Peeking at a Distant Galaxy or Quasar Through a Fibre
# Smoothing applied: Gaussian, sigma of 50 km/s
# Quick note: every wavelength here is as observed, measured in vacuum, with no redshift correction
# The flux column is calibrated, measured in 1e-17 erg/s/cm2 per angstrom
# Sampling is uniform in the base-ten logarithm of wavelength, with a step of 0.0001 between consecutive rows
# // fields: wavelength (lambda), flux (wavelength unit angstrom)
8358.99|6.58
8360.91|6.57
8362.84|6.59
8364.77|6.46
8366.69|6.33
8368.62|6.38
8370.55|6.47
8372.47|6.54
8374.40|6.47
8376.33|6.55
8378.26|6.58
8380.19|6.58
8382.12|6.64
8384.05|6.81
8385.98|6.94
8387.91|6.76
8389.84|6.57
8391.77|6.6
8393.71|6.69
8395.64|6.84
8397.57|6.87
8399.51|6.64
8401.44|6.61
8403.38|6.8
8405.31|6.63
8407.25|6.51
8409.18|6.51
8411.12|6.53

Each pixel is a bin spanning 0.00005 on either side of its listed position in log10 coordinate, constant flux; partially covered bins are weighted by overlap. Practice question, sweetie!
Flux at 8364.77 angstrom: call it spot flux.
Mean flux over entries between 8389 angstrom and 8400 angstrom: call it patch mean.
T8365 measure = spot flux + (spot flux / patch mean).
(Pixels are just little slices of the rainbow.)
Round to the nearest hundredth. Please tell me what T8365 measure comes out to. 7.42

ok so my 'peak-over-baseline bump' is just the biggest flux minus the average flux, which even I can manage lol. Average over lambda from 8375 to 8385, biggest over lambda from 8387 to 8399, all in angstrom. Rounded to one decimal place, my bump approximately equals 0.2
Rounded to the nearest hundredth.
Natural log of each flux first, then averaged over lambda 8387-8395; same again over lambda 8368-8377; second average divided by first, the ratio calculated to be 0.99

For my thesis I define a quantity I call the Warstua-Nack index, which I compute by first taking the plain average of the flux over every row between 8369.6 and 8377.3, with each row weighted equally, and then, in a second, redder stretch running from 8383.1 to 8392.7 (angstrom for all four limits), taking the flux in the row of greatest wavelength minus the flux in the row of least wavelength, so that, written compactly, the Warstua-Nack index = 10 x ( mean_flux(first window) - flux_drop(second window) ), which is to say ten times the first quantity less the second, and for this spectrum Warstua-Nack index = 67.2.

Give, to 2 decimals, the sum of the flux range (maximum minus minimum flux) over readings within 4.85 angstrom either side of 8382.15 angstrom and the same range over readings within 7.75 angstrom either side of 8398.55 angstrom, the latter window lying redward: 0.63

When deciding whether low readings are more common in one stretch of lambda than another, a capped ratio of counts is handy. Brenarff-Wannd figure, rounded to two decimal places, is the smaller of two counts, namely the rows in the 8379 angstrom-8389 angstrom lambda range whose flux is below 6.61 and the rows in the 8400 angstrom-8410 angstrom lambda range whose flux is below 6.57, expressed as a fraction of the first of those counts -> 1.00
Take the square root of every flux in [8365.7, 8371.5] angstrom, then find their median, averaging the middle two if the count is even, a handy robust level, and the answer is 2.53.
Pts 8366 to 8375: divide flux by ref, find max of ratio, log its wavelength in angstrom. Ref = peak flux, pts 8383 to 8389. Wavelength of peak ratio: 8372.47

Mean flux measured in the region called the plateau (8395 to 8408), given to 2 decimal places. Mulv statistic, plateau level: 6.70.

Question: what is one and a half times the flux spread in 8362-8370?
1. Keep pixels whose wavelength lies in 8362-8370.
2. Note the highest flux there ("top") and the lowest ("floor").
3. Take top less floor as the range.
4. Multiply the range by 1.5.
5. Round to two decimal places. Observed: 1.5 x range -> 0.39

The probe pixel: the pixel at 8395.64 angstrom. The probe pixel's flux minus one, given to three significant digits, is 5.84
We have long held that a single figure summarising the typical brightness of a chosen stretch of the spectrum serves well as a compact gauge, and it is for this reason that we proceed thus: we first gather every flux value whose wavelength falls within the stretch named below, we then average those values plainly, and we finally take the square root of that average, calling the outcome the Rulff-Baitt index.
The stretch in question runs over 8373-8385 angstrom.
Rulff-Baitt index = 2.57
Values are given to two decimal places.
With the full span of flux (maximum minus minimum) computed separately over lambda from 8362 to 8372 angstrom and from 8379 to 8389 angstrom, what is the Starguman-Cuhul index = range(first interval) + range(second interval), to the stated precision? 0.62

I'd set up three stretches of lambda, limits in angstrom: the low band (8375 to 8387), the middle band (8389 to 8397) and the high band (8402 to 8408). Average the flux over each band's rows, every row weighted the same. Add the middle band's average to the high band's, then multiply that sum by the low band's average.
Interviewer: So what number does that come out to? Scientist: 89.0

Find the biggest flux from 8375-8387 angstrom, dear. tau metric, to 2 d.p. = 6.94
